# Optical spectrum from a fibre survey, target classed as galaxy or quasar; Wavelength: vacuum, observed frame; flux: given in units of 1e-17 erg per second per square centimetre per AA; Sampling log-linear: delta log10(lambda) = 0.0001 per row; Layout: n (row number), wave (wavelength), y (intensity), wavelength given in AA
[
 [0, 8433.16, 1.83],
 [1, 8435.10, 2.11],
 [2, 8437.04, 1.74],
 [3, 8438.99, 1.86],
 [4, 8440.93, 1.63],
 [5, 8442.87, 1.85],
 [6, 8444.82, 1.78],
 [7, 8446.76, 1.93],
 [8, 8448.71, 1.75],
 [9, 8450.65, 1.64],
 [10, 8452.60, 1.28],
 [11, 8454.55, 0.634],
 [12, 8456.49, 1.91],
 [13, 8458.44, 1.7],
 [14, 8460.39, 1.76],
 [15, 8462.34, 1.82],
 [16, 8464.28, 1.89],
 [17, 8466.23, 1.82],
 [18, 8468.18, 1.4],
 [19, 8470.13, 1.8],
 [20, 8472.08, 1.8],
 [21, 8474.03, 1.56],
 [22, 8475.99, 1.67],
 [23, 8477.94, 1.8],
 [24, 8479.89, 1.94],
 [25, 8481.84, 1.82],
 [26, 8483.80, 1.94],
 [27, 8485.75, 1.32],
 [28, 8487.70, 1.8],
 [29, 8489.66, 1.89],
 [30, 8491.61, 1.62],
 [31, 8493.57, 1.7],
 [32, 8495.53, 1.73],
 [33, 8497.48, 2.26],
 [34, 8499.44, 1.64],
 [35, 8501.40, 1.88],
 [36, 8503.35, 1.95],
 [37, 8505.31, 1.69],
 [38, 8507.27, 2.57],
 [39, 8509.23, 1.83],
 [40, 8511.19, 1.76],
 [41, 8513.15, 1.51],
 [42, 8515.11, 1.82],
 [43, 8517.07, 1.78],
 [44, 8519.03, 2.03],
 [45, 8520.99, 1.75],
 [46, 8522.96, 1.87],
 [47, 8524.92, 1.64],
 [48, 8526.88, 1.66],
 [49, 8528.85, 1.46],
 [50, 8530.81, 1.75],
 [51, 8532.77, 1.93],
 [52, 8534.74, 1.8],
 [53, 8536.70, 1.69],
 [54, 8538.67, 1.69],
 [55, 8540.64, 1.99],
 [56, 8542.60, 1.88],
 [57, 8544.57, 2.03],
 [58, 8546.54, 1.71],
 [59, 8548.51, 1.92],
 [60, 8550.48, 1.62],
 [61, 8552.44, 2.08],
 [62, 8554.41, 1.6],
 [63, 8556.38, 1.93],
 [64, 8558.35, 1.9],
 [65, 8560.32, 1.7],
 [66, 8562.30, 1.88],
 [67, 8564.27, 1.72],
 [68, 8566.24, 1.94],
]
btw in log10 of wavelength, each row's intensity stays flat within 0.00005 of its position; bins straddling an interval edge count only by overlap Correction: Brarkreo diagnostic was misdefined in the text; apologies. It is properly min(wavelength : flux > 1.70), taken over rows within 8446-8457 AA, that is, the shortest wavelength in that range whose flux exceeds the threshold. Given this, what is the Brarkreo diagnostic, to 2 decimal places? 8446.76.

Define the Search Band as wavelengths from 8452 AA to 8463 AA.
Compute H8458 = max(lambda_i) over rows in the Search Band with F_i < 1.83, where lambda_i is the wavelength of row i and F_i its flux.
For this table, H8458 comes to 8462.34 AA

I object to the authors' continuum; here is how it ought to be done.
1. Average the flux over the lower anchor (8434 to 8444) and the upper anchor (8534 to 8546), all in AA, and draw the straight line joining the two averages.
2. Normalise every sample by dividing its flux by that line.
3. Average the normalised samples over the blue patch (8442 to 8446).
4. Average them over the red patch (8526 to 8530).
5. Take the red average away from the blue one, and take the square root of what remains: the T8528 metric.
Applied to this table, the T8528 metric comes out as 0.38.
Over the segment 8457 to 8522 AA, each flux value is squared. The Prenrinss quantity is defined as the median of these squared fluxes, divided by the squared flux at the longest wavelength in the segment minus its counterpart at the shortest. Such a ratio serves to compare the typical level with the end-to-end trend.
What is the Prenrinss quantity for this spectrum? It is 19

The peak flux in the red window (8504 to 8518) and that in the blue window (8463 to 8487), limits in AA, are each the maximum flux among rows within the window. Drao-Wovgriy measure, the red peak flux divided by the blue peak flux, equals 1.32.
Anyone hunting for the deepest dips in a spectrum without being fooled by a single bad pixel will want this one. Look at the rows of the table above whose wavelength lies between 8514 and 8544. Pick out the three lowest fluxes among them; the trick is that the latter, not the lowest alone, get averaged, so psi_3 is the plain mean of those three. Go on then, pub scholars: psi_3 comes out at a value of 1.59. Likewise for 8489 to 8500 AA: 1.65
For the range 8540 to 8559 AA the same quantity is 1.64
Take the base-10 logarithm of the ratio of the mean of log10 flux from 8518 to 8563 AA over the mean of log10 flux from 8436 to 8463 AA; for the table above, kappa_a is 0.09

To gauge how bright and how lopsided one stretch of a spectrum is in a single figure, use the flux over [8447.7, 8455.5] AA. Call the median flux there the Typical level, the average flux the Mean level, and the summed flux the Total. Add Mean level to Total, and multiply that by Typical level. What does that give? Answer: 9.7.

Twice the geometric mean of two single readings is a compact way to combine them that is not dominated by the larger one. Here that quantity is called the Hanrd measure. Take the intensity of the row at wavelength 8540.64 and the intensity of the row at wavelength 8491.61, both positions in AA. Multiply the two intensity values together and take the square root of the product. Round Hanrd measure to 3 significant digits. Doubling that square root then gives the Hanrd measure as 3.59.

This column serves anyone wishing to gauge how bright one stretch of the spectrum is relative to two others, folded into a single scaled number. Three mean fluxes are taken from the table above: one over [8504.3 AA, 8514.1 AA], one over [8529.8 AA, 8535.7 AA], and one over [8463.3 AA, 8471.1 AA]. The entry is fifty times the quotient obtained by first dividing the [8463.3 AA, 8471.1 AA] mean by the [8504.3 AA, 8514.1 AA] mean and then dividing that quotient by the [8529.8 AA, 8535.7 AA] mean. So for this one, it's 25.3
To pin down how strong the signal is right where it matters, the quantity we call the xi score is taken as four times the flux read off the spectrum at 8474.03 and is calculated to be 6.24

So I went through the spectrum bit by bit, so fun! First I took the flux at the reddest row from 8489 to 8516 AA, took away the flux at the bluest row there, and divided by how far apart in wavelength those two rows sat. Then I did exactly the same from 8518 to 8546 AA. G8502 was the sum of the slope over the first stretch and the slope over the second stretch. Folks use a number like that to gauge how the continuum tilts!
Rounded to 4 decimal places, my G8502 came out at -0.0028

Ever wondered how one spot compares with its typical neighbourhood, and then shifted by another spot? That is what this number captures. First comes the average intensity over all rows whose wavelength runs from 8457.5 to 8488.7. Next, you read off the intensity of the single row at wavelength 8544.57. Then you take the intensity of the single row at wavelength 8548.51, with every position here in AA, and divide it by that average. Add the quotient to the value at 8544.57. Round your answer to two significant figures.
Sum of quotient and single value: 3.1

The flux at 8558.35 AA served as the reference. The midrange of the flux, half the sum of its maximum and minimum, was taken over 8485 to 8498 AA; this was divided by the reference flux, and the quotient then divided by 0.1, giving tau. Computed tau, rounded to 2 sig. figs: 9.4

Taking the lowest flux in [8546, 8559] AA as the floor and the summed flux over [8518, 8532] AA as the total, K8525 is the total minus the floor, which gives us 10.6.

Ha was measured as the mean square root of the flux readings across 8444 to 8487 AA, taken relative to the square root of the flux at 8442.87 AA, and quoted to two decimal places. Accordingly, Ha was 0.95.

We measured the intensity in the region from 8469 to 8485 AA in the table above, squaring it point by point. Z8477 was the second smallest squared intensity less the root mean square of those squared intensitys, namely -0.46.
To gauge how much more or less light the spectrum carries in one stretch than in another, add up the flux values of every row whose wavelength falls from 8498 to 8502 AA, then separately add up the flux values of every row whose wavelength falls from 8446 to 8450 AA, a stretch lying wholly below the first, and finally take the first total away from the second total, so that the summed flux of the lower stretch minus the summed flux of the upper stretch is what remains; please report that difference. 0.16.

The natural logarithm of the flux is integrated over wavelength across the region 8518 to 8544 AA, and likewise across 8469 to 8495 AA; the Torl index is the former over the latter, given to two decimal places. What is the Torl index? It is 1.05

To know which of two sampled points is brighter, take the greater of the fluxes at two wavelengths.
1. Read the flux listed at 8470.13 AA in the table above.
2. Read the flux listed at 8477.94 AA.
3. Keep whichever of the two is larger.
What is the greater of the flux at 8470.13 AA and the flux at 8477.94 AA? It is 1.80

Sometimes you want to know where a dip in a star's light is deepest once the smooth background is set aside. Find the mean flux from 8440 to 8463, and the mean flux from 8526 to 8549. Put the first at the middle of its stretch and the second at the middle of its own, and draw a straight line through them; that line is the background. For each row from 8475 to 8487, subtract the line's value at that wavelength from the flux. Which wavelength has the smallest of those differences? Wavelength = 8485.75 AA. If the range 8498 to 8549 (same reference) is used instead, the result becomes 8528.85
